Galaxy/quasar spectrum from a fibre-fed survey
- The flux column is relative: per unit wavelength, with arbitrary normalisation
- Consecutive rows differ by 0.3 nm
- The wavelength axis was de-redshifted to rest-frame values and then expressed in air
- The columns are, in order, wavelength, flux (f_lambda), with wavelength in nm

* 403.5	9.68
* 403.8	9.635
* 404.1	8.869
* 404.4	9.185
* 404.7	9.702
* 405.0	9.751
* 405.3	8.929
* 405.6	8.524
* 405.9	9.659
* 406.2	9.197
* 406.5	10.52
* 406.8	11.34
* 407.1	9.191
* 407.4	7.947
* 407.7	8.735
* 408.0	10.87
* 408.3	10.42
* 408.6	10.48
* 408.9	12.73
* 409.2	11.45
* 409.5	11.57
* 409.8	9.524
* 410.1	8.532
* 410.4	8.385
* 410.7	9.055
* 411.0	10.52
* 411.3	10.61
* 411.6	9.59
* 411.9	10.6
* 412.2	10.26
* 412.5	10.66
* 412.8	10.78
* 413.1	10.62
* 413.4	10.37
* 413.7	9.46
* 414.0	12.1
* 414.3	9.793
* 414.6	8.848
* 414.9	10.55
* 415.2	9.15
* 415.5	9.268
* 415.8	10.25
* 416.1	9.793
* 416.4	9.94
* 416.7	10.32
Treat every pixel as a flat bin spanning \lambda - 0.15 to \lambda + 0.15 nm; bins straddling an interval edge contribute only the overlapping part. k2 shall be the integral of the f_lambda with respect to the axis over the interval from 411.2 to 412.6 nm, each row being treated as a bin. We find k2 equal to 14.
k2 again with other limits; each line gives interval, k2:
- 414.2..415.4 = 11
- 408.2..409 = 9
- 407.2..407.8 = 5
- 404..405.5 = 14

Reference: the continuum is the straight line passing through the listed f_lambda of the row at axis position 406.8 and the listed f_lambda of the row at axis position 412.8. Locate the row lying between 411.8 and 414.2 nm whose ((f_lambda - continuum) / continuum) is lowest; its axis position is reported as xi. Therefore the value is 413.7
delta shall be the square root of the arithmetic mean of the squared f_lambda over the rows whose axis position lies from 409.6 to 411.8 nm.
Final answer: 9.5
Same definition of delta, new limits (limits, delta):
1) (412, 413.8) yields 10.4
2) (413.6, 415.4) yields 10.0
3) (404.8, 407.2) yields 9.7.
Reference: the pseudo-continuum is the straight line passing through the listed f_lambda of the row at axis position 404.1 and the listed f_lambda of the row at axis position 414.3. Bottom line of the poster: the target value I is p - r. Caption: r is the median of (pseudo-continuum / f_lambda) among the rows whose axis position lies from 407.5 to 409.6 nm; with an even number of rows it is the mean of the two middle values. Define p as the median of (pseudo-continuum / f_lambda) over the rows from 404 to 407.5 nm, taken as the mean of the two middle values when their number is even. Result 0.13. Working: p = 0.977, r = 0.85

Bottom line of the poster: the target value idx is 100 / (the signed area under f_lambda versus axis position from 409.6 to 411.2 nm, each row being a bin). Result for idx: 6.71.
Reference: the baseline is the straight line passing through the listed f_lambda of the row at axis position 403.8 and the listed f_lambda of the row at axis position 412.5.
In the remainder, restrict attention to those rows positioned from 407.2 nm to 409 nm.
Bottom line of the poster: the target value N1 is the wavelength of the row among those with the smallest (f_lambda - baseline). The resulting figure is 407.4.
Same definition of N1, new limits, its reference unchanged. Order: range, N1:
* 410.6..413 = 410.7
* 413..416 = 414.6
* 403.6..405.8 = 405.6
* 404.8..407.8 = 407.4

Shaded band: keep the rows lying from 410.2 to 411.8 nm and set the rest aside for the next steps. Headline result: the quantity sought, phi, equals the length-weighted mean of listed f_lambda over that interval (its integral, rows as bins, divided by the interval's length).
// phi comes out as 9.6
